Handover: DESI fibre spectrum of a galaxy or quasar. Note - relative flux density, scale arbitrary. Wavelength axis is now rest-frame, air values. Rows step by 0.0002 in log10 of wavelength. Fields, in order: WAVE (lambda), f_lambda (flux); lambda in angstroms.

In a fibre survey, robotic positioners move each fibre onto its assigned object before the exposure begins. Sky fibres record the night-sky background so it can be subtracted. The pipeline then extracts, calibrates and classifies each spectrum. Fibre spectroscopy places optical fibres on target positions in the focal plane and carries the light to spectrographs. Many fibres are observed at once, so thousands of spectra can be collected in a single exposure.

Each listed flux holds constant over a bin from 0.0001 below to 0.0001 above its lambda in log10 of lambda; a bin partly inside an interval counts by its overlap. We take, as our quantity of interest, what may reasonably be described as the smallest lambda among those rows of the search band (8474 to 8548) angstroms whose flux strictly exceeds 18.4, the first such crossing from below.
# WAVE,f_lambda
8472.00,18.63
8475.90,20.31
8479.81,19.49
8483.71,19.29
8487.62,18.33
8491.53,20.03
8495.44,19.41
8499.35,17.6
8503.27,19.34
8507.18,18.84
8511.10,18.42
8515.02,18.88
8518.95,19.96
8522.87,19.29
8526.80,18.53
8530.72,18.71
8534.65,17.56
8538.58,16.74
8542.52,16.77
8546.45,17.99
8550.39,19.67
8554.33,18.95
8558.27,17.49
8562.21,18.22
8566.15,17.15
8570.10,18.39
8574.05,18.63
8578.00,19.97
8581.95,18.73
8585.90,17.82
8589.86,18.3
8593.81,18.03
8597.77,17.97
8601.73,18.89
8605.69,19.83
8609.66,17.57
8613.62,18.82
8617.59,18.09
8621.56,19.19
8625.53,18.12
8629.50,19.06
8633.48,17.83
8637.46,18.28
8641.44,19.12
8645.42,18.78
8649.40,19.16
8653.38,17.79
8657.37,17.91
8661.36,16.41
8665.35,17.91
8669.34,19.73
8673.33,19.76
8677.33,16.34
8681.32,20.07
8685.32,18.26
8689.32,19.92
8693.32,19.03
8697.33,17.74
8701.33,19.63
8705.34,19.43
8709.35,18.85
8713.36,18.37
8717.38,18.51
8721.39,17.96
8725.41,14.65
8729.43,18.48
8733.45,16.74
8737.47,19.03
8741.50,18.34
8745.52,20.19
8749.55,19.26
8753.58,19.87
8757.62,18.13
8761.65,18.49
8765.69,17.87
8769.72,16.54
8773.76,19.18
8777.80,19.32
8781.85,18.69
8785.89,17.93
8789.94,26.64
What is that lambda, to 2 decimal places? 8475.90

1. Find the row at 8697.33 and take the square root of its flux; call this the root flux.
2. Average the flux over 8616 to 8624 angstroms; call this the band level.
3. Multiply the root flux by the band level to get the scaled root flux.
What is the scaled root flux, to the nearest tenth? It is 78.5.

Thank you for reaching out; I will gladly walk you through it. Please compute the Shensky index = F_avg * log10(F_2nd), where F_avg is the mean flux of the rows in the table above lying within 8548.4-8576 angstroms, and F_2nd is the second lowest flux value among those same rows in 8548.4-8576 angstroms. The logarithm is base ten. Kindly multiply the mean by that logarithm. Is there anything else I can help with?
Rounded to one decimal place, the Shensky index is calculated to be 22.8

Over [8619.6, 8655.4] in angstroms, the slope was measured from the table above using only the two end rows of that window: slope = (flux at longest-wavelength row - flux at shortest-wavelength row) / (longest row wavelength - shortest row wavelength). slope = -0.044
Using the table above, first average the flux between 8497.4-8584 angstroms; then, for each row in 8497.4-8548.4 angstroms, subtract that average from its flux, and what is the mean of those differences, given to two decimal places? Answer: -0.09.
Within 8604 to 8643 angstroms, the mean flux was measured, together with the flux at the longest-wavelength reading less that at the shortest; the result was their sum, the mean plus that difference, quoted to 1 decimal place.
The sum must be 17.9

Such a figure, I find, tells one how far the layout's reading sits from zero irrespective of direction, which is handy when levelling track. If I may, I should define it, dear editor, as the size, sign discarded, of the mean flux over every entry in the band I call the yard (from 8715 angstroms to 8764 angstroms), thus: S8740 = 18.3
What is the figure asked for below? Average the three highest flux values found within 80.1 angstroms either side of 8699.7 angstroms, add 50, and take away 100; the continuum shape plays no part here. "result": -29.9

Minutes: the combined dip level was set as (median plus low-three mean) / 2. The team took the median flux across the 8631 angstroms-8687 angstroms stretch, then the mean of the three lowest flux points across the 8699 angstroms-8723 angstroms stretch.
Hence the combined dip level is 18.3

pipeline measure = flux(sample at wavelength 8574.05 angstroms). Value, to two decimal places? 18.63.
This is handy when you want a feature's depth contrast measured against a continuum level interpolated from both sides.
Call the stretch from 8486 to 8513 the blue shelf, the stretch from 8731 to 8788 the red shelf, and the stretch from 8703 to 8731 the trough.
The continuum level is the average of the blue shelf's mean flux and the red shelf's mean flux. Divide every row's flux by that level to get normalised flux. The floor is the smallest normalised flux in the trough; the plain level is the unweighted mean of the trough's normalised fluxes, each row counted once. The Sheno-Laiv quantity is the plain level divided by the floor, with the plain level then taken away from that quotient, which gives 0.27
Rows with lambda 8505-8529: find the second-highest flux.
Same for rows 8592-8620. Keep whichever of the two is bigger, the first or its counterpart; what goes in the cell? 19.3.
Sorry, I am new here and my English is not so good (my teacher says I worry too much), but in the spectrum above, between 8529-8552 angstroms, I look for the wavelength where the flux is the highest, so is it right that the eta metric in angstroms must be 8550.39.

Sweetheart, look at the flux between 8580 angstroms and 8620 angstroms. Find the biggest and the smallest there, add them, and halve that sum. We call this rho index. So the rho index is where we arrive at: 18.7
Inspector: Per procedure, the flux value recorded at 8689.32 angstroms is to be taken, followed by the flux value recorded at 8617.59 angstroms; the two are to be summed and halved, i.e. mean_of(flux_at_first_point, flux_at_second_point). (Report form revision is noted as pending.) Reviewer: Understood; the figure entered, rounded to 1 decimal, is 19.0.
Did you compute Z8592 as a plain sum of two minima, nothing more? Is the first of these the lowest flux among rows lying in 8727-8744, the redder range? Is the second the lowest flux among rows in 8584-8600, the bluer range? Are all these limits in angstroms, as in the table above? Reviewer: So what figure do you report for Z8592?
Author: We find 34.6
